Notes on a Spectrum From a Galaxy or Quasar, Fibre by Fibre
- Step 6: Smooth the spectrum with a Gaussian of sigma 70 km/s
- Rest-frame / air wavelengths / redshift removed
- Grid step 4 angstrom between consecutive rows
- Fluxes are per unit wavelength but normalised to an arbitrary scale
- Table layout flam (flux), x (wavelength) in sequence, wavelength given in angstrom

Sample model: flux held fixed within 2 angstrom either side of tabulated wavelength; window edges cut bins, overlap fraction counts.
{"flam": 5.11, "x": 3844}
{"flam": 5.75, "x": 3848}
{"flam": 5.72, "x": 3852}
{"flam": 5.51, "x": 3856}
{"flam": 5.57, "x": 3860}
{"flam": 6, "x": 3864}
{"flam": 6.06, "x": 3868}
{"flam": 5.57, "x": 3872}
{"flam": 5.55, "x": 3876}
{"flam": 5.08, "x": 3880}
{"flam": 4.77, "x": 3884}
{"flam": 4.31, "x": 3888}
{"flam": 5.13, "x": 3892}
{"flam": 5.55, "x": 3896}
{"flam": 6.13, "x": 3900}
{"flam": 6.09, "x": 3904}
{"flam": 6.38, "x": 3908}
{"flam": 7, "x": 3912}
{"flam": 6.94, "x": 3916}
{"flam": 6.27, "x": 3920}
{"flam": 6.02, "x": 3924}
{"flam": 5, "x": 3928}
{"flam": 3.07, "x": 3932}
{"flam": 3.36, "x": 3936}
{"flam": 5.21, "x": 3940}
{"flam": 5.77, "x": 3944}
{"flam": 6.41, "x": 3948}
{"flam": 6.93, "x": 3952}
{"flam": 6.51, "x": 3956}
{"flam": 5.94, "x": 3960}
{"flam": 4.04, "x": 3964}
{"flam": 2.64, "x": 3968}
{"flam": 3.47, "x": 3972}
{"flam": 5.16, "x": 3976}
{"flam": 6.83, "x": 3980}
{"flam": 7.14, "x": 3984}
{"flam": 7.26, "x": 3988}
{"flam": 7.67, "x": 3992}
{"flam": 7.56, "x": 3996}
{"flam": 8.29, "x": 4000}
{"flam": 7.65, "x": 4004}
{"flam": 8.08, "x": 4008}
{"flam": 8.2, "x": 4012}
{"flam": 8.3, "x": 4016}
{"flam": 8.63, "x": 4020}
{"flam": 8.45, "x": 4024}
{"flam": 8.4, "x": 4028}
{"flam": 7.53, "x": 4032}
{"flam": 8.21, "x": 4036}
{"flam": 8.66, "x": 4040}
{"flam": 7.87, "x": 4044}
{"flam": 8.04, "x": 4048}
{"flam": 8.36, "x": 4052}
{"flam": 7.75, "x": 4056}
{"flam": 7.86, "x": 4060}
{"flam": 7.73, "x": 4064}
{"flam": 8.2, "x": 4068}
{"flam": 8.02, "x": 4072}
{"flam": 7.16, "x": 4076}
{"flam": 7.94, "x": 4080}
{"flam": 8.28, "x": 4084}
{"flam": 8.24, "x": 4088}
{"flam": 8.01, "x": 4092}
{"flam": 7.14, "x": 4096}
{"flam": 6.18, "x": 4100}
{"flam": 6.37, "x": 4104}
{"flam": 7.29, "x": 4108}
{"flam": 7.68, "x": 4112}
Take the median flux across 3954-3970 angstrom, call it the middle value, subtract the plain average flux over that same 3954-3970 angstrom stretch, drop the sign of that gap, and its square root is 0.5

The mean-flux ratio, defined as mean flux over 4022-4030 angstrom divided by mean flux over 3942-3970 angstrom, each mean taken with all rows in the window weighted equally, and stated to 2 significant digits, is 1.5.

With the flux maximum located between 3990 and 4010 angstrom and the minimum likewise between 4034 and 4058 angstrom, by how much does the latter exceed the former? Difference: -0.5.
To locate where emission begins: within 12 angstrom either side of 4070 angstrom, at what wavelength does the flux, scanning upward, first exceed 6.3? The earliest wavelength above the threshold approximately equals 4060 angstrom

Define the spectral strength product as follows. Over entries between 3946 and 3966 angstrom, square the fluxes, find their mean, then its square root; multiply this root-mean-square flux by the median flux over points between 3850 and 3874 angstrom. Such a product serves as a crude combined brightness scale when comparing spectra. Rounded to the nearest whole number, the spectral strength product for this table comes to 34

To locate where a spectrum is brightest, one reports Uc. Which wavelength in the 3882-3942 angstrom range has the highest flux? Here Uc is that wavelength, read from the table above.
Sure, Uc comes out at 3912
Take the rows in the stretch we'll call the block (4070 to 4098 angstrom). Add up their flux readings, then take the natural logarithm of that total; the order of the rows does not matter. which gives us 4.00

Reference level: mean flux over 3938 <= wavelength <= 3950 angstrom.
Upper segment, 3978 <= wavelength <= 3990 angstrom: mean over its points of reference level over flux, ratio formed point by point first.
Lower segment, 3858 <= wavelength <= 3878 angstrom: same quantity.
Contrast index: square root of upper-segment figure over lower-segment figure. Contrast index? 0.90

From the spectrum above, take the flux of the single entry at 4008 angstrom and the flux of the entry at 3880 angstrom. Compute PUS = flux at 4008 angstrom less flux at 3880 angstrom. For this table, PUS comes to 3.0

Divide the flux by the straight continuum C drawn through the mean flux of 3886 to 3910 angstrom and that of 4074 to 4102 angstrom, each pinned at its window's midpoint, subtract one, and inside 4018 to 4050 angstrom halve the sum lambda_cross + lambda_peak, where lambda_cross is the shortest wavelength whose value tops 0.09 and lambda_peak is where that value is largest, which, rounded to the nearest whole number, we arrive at 4020 angstrom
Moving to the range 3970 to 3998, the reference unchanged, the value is 3988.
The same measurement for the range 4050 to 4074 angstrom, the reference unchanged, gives 4052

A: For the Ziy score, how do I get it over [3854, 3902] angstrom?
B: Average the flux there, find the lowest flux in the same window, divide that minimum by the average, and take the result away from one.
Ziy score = 0.21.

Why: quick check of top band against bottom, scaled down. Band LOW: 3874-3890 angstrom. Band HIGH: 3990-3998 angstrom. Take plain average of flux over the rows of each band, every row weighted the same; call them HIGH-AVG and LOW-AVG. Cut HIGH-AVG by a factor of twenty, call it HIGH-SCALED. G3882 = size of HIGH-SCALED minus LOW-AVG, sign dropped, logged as 4.55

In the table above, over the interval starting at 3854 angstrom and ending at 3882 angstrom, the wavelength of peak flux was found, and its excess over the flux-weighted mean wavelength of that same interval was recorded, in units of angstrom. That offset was 0.2 angstrom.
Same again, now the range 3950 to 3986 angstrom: 16.0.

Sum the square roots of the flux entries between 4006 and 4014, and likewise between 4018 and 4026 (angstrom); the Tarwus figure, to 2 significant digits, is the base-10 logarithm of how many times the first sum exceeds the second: -0.010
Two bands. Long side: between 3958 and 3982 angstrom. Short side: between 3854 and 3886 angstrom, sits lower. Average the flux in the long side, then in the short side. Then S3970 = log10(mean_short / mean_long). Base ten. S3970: 0.07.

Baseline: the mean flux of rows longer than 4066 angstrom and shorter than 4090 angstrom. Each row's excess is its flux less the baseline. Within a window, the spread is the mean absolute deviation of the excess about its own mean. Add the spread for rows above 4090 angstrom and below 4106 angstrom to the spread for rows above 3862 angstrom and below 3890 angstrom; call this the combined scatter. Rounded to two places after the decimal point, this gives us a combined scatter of 1.18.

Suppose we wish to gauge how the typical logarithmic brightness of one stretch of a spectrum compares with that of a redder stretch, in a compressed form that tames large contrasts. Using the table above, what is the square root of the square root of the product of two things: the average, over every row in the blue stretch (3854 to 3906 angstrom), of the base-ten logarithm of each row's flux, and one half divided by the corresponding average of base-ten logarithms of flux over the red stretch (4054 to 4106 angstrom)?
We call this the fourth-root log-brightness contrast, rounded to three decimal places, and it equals 0.805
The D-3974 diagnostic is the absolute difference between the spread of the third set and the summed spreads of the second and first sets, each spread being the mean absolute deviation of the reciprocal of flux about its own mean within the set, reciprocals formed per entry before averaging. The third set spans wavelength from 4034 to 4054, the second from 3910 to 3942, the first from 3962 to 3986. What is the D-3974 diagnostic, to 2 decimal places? 0.12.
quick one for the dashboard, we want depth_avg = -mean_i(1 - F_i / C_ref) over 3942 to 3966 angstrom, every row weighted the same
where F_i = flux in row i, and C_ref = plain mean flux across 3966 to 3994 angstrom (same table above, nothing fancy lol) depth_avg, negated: 0.0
